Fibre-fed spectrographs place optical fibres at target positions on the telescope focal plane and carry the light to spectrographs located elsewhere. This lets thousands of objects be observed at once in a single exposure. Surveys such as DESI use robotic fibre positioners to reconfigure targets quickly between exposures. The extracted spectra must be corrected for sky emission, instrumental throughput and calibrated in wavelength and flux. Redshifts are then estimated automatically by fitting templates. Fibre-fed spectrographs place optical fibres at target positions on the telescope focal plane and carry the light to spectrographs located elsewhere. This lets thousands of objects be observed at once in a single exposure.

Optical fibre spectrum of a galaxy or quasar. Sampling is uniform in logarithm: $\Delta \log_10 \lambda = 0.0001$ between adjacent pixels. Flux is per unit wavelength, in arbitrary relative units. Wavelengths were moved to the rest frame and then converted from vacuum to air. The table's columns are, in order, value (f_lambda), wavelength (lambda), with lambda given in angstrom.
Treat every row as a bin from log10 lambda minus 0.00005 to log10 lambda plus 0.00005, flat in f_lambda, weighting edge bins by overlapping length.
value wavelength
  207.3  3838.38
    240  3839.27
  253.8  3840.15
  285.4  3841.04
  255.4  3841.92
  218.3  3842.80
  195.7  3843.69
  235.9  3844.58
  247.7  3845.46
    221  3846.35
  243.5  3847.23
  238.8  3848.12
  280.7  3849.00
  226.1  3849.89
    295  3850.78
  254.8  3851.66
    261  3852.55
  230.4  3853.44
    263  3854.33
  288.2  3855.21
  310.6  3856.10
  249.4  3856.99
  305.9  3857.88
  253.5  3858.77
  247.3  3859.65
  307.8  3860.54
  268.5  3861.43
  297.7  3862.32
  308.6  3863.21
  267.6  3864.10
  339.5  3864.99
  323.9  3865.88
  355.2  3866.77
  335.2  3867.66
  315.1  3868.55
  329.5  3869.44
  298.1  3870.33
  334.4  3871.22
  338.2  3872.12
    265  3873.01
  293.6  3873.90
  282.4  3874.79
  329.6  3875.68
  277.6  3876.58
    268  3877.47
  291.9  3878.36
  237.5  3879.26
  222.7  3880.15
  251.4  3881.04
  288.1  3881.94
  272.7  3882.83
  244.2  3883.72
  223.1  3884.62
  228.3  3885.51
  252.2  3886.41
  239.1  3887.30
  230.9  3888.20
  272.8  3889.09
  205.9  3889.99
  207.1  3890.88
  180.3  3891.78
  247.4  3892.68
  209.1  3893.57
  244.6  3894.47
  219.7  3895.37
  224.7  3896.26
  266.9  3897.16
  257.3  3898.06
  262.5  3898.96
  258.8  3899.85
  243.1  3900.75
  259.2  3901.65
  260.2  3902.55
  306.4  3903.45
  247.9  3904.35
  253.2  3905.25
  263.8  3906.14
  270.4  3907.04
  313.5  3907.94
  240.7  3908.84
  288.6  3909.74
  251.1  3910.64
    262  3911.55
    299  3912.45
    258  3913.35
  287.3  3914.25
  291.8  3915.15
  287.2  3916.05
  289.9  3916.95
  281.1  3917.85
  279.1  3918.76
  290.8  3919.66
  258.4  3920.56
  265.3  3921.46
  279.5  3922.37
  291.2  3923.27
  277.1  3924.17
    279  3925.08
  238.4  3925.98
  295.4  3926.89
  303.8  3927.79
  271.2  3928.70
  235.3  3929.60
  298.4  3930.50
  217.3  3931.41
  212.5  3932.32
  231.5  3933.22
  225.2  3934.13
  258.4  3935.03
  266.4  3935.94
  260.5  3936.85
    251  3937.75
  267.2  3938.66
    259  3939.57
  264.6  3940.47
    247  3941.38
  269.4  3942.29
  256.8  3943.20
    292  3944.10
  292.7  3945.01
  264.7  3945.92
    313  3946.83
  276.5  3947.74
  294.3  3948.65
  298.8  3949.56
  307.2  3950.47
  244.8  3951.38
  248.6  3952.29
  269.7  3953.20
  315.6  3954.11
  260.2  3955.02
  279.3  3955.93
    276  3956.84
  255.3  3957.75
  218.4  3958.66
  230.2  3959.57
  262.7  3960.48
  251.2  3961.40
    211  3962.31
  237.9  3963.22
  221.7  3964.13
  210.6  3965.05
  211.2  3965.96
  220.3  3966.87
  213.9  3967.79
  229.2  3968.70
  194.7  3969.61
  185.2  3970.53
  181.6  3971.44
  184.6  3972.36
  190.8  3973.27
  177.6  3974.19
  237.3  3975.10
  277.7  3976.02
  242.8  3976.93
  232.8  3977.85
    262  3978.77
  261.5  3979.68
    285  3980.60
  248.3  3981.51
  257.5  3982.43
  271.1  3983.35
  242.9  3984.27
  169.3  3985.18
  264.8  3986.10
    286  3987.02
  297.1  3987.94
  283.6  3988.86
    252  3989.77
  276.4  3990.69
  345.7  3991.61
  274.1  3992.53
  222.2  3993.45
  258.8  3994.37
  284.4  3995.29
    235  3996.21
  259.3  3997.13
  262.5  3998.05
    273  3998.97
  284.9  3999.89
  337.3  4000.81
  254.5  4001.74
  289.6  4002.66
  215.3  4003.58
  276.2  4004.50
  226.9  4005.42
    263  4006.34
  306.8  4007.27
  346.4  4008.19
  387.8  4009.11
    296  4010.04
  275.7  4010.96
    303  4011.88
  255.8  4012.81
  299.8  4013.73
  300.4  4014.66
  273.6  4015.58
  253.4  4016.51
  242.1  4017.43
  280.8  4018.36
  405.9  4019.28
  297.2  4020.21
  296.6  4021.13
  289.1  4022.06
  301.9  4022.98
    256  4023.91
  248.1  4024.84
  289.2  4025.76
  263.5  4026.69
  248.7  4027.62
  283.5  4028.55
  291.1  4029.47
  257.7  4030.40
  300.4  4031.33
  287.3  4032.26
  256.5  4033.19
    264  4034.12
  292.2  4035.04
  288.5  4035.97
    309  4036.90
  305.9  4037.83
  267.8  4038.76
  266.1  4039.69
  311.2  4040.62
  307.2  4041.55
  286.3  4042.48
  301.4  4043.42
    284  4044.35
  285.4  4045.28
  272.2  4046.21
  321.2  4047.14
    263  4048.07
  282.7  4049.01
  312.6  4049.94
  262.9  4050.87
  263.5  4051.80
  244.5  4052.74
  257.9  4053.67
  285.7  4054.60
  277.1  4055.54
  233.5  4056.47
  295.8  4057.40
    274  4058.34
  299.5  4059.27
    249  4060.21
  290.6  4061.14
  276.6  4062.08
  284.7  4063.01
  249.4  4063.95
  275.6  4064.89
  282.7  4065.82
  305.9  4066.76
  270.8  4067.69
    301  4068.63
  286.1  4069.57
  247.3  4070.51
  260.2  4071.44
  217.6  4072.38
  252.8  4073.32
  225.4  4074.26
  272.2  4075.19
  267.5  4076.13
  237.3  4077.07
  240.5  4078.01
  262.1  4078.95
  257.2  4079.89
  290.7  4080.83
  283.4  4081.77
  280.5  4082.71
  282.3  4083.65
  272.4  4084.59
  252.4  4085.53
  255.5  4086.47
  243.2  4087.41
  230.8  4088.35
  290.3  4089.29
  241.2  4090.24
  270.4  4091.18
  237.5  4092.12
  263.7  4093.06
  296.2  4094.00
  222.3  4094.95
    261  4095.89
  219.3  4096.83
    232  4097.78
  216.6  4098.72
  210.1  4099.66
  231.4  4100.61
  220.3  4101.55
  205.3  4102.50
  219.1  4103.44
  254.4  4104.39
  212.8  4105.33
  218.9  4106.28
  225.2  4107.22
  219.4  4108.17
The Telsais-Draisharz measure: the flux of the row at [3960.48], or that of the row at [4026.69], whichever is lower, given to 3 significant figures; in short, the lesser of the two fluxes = 263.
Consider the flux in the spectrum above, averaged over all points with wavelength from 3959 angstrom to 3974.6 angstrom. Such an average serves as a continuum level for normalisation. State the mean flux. 213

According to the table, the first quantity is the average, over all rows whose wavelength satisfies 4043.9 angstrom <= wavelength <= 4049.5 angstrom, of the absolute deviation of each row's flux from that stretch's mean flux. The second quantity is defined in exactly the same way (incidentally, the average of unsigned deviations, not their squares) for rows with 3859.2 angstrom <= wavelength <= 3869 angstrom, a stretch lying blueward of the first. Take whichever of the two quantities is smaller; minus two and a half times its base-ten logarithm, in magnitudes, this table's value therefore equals -2.73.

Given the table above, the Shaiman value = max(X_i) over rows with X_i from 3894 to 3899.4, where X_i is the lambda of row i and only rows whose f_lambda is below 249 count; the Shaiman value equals 3896.26 angstrom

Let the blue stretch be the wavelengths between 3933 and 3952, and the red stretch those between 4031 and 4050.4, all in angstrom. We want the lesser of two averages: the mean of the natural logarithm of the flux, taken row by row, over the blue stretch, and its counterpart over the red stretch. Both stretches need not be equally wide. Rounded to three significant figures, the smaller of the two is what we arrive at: 5.59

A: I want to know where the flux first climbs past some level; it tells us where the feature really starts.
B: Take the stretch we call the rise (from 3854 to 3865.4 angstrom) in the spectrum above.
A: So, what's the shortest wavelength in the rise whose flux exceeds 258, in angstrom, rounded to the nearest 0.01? 3854.33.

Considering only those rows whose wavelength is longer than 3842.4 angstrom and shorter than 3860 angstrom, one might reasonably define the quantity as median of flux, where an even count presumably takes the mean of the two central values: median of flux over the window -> 249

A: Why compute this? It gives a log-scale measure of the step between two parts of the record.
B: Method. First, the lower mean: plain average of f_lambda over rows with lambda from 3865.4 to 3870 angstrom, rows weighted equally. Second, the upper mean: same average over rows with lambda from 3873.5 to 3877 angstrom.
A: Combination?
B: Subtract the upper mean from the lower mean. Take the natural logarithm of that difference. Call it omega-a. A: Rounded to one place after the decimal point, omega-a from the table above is 3.6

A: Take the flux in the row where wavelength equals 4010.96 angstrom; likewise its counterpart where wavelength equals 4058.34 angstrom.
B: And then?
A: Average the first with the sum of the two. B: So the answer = 413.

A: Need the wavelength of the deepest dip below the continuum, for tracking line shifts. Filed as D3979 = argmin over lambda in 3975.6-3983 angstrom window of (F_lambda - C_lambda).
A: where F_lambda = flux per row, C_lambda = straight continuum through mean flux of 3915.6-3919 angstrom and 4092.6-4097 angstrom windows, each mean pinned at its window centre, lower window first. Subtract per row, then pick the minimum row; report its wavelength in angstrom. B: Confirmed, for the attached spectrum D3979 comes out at 3977.85 angstrom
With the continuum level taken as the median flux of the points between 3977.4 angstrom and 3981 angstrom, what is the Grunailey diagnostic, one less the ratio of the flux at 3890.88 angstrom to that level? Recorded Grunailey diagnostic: 0.21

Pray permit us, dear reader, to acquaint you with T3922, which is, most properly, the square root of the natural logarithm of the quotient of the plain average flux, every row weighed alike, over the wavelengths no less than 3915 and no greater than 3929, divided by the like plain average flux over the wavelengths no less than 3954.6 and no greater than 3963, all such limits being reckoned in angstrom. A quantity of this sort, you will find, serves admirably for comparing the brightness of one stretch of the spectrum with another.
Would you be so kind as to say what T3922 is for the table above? 0.34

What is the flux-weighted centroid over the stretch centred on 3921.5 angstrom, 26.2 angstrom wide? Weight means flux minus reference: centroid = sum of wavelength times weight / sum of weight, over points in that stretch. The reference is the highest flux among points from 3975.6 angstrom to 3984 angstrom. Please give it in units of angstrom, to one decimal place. 3925.9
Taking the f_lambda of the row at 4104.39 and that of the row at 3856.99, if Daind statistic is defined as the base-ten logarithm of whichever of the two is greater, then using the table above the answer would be 2.41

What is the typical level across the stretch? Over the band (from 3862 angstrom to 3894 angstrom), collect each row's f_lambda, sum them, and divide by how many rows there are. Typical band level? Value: 274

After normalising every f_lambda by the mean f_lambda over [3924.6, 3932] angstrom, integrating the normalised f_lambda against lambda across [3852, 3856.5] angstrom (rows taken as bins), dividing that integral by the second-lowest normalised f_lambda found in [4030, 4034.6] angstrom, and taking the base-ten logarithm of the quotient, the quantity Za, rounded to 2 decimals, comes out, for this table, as 0.67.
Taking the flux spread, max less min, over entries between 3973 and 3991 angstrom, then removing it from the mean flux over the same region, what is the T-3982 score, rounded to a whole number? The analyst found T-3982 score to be 123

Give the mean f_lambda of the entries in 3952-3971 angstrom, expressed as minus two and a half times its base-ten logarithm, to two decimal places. -5.94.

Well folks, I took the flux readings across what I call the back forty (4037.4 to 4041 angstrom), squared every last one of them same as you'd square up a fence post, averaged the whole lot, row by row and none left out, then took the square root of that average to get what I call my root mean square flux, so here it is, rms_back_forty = 289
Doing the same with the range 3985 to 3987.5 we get 245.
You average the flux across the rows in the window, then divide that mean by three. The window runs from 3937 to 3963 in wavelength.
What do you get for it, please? 89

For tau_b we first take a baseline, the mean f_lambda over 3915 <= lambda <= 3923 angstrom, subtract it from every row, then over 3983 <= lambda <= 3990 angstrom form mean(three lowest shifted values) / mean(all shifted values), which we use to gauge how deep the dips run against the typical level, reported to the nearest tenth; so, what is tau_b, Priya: 2.7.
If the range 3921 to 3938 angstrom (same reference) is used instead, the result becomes 3.2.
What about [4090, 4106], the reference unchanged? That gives 1.6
